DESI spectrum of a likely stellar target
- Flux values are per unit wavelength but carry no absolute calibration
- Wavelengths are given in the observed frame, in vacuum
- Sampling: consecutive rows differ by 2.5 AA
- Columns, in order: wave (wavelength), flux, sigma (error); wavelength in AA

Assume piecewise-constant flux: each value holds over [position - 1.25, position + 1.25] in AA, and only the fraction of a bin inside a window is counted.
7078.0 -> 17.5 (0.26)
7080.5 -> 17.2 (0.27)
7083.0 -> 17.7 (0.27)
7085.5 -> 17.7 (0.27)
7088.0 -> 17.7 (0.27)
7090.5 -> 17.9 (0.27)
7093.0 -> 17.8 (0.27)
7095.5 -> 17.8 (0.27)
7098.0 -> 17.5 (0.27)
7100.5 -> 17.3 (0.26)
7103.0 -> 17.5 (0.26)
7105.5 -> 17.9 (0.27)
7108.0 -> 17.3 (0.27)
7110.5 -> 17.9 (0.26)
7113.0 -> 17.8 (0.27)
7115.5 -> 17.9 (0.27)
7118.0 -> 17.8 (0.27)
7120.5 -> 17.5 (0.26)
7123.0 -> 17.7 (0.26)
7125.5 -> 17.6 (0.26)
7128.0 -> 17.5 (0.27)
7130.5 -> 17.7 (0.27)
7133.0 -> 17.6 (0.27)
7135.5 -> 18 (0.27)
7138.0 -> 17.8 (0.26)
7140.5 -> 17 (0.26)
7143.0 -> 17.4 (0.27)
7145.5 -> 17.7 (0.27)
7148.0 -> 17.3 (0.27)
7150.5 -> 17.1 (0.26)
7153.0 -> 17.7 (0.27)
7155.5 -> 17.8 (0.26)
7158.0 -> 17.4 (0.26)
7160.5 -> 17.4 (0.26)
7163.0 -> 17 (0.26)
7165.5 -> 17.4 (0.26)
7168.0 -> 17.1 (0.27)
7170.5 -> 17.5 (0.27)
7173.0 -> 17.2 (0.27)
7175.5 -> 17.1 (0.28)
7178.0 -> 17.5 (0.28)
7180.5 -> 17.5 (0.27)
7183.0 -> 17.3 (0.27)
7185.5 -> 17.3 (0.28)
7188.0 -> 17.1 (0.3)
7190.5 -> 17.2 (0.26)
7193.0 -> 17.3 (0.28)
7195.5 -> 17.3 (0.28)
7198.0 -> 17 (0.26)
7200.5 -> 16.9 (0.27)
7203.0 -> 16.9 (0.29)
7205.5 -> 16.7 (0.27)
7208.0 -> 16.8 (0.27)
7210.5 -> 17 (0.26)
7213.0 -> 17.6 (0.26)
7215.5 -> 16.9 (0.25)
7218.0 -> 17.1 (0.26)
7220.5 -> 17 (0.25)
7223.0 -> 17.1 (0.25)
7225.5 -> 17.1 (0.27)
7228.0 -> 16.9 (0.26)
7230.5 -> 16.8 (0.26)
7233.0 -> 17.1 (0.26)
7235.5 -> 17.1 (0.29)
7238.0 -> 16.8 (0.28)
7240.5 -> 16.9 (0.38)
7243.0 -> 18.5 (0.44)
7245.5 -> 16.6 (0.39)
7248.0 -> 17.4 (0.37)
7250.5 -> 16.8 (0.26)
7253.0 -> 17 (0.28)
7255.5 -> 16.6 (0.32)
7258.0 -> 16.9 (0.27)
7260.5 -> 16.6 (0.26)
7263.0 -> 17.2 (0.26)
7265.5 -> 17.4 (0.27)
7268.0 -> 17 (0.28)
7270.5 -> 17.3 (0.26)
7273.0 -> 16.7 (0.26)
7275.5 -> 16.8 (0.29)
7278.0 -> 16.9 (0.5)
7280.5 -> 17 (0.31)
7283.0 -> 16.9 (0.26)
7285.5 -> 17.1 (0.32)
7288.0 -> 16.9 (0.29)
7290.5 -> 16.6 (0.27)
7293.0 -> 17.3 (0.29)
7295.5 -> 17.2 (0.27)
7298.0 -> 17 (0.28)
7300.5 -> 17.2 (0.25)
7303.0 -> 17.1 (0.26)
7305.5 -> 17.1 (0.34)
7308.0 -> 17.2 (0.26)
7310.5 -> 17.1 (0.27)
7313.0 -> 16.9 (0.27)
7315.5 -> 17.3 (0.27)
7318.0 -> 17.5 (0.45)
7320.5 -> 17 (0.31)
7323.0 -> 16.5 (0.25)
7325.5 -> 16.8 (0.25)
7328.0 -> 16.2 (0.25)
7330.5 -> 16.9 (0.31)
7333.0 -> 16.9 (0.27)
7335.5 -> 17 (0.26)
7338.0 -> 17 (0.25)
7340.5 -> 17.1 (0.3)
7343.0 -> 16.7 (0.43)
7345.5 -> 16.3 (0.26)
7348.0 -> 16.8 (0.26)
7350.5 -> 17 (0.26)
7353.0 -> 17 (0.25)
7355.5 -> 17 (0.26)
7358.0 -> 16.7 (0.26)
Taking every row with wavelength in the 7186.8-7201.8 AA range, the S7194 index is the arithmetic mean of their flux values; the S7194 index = 17.13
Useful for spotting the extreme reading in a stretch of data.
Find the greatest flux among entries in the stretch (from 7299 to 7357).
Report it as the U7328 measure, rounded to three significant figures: 17.5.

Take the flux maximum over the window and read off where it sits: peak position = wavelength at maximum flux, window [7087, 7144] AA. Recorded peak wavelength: 7135.5 AA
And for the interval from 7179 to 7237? 7213.0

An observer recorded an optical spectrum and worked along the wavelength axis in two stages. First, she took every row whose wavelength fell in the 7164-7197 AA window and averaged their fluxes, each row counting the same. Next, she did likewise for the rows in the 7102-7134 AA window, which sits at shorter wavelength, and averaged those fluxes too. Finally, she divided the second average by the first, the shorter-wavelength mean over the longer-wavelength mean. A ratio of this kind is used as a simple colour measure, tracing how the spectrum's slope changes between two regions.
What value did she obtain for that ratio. 1.02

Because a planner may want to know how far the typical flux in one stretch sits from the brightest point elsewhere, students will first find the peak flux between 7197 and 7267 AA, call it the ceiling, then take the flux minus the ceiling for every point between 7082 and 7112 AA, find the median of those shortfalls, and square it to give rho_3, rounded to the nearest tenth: 0.6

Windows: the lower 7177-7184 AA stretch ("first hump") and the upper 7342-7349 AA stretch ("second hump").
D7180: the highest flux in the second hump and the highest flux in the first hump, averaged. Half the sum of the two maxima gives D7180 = 17.15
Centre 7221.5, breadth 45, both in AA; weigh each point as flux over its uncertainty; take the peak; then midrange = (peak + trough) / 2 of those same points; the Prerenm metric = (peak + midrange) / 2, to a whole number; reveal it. 62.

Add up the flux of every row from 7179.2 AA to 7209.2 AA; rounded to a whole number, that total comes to 205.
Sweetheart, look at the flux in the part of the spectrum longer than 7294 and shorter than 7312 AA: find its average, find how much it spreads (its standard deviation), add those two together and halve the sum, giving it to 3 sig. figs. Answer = 8.60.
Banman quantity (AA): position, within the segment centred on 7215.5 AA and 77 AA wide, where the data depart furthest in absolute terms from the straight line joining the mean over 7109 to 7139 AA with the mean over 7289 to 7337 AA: 7243.0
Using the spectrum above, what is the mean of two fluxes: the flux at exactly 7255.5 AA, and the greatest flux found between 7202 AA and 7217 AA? 17.1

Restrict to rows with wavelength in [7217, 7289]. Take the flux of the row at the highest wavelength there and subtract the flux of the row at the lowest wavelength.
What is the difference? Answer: -0.2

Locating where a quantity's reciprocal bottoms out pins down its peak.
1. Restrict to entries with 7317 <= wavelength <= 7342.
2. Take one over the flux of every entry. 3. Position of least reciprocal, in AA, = 7318.0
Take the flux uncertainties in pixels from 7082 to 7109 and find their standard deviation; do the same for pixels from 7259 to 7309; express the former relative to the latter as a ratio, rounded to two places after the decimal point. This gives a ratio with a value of 0.07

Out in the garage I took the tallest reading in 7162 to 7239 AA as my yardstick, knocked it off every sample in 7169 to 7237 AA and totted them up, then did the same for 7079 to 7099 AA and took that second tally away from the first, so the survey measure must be -13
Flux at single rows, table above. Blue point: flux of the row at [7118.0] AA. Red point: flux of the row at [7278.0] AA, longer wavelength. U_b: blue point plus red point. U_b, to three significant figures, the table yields 34.7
